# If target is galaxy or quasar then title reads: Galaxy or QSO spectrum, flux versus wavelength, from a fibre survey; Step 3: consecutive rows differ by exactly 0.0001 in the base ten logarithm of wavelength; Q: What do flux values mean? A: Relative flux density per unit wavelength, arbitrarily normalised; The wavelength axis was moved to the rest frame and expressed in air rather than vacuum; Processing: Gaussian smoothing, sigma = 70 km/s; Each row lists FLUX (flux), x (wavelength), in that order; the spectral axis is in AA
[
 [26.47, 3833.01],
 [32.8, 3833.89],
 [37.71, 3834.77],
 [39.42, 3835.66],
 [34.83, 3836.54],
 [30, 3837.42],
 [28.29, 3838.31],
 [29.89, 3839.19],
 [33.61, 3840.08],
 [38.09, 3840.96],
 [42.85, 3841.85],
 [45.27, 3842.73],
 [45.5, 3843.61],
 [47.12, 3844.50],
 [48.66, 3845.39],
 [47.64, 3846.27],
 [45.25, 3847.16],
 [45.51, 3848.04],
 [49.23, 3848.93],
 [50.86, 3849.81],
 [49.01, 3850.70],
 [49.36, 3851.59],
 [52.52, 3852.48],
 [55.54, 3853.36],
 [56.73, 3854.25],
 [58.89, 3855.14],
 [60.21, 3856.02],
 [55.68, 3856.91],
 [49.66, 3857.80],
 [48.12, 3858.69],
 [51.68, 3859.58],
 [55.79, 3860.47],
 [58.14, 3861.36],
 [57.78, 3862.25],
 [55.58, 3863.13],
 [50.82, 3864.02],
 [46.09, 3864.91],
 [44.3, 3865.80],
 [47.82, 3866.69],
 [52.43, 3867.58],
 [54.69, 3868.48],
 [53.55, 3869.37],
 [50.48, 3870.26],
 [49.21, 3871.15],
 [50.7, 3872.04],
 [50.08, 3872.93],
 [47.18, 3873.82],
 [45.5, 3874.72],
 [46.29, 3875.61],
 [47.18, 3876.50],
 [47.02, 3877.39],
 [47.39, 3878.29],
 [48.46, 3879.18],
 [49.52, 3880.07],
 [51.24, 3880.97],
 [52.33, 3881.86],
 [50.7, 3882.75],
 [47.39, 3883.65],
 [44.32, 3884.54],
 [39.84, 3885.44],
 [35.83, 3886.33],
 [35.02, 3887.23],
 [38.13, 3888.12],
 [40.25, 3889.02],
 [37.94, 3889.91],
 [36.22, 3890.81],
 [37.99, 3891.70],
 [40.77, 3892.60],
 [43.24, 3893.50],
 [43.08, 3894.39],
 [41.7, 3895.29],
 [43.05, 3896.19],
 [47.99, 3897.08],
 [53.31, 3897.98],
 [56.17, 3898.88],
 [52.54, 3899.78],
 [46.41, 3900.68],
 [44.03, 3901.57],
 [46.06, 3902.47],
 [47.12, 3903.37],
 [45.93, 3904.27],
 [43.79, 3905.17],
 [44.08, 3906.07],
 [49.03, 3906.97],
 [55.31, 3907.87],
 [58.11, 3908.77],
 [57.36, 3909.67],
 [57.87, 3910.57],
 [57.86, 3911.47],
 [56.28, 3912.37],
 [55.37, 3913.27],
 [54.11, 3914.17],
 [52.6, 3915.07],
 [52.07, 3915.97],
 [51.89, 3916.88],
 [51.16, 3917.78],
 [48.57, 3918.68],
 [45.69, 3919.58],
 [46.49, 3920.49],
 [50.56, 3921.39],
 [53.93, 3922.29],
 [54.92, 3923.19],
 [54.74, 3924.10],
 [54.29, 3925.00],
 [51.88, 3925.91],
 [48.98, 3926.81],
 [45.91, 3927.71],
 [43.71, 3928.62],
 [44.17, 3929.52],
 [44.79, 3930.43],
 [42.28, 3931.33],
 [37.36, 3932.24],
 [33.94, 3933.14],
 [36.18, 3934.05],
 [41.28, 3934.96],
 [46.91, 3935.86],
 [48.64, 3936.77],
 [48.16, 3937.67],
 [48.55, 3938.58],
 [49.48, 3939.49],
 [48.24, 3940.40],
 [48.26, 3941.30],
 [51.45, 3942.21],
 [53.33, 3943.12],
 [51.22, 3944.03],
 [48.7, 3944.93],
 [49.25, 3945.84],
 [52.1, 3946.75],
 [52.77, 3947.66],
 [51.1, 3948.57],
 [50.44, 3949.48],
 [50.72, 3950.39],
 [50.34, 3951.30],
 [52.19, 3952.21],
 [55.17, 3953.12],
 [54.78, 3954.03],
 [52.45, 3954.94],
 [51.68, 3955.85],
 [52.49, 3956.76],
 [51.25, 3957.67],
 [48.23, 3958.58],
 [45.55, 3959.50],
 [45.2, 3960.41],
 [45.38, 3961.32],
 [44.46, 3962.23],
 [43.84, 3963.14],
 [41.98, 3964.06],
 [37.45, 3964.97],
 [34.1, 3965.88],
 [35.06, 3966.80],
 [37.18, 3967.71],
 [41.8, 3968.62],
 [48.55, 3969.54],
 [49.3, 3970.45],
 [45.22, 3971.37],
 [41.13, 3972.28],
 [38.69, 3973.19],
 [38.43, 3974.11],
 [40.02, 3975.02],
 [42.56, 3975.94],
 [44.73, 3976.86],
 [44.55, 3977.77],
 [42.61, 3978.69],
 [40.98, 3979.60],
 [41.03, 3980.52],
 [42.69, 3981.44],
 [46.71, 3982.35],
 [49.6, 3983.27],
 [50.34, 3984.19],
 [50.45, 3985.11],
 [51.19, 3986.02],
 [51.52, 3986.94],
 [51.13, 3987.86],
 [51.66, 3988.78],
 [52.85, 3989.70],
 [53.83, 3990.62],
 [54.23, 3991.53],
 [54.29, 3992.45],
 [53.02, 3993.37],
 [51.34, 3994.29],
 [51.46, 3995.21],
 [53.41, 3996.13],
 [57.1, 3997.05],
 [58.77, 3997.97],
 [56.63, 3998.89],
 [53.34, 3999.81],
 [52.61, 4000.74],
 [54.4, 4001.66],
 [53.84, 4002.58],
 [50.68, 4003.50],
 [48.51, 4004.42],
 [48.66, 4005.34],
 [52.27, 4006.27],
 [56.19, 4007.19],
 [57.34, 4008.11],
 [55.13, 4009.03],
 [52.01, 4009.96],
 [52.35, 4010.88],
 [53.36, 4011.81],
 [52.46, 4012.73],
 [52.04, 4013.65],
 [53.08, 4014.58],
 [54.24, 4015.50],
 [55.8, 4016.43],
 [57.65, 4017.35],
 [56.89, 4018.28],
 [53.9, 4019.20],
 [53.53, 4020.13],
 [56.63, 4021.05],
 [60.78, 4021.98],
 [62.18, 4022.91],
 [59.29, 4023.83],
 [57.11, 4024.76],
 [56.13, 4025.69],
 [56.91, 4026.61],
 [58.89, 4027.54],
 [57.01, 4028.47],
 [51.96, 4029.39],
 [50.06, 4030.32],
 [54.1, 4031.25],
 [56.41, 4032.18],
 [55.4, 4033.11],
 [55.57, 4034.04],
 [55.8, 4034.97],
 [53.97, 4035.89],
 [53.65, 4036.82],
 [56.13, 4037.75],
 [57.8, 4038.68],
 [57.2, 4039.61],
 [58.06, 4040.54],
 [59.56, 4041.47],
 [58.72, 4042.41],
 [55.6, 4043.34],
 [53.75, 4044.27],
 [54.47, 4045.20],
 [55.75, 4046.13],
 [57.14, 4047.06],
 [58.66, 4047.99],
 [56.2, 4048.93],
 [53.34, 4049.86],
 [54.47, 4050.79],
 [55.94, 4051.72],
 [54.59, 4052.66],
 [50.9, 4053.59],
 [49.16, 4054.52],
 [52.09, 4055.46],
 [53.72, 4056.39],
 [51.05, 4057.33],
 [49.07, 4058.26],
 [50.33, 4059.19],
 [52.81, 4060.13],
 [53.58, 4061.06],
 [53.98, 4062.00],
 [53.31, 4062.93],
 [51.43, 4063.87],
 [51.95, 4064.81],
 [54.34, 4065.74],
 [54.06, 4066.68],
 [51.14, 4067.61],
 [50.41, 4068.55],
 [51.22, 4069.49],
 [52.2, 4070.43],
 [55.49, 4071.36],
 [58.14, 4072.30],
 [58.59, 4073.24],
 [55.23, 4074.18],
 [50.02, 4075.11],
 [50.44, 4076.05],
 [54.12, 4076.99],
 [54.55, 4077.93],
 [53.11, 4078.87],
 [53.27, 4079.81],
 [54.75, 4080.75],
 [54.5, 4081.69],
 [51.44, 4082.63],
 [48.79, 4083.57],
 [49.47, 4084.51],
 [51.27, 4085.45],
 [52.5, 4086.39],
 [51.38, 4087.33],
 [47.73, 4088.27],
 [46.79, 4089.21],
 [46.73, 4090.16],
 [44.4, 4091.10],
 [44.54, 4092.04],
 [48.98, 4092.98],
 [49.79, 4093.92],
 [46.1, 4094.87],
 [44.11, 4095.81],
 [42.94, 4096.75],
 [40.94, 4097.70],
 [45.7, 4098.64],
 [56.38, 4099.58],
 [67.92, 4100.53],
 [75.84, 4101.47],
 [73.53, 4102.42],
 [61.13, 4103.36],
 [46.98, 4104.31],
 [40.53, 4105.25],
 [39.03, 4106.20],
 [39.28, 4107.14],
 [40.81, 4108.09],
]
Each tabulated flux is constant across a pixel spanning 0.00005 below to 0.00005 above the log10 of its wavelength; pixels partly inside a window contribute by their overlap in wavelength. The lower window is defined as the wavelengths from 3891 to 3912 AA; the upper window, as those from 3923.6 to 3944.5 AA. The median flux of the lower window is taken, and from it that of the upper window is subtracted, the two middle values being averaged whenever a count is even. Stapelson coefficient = -1.8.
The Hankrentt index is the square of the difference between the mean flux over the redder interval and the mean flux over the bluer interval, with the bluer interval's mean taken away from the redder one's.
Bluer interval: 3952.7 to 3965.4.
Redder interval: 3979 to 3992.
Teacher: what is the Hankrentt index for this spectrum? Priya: 2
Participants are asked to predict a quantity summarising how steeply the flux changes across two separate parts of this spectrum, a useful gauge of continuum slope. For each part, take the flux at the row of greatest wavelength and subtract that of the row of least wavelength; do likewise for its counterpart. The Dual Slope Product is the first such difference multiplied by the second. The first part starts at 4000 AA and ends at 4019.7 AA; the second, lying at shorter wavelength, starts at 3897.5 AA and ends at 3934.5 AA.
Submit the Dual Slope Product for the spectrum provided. -22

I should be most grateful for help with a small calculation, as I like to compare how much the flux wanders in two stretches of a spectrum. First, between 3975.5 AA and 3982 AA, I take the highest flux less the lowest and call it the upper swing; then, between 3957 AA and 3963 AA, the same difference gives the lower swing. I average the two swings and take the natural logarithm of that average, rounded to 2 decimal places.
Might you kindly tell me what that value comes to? 1.66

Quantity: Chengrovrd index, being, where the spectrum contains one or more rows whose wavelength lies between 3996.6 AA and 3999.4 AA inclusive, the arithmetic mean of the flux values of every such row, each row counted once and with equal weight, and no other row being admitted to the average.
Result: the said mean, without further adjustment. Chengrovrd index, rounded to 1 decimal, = 57.5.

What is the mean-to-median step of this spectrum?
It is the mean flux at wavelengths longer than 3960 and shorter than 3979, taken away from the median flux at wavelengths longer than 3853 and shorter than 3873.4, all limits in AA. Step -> 10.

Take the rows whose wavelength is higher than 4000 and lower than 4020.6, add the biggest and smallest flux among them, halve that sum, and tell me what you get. 53.1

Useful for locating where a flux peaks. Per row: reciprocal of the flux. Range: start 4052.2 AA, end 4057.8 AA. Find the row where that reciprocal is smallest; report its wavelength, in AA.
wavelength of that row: 4052.66 AA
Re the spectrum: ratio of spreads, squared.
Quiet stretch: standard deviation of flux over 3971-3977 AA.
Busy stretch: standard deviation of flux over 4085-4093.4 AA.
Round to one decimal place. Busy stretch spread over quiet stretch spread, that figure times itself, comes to 1.2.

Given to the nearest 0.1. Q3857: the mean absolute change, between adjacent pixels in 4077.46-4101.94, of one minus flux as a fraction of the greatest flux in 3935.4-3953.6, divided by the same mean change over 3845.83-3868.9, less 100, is -99.0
